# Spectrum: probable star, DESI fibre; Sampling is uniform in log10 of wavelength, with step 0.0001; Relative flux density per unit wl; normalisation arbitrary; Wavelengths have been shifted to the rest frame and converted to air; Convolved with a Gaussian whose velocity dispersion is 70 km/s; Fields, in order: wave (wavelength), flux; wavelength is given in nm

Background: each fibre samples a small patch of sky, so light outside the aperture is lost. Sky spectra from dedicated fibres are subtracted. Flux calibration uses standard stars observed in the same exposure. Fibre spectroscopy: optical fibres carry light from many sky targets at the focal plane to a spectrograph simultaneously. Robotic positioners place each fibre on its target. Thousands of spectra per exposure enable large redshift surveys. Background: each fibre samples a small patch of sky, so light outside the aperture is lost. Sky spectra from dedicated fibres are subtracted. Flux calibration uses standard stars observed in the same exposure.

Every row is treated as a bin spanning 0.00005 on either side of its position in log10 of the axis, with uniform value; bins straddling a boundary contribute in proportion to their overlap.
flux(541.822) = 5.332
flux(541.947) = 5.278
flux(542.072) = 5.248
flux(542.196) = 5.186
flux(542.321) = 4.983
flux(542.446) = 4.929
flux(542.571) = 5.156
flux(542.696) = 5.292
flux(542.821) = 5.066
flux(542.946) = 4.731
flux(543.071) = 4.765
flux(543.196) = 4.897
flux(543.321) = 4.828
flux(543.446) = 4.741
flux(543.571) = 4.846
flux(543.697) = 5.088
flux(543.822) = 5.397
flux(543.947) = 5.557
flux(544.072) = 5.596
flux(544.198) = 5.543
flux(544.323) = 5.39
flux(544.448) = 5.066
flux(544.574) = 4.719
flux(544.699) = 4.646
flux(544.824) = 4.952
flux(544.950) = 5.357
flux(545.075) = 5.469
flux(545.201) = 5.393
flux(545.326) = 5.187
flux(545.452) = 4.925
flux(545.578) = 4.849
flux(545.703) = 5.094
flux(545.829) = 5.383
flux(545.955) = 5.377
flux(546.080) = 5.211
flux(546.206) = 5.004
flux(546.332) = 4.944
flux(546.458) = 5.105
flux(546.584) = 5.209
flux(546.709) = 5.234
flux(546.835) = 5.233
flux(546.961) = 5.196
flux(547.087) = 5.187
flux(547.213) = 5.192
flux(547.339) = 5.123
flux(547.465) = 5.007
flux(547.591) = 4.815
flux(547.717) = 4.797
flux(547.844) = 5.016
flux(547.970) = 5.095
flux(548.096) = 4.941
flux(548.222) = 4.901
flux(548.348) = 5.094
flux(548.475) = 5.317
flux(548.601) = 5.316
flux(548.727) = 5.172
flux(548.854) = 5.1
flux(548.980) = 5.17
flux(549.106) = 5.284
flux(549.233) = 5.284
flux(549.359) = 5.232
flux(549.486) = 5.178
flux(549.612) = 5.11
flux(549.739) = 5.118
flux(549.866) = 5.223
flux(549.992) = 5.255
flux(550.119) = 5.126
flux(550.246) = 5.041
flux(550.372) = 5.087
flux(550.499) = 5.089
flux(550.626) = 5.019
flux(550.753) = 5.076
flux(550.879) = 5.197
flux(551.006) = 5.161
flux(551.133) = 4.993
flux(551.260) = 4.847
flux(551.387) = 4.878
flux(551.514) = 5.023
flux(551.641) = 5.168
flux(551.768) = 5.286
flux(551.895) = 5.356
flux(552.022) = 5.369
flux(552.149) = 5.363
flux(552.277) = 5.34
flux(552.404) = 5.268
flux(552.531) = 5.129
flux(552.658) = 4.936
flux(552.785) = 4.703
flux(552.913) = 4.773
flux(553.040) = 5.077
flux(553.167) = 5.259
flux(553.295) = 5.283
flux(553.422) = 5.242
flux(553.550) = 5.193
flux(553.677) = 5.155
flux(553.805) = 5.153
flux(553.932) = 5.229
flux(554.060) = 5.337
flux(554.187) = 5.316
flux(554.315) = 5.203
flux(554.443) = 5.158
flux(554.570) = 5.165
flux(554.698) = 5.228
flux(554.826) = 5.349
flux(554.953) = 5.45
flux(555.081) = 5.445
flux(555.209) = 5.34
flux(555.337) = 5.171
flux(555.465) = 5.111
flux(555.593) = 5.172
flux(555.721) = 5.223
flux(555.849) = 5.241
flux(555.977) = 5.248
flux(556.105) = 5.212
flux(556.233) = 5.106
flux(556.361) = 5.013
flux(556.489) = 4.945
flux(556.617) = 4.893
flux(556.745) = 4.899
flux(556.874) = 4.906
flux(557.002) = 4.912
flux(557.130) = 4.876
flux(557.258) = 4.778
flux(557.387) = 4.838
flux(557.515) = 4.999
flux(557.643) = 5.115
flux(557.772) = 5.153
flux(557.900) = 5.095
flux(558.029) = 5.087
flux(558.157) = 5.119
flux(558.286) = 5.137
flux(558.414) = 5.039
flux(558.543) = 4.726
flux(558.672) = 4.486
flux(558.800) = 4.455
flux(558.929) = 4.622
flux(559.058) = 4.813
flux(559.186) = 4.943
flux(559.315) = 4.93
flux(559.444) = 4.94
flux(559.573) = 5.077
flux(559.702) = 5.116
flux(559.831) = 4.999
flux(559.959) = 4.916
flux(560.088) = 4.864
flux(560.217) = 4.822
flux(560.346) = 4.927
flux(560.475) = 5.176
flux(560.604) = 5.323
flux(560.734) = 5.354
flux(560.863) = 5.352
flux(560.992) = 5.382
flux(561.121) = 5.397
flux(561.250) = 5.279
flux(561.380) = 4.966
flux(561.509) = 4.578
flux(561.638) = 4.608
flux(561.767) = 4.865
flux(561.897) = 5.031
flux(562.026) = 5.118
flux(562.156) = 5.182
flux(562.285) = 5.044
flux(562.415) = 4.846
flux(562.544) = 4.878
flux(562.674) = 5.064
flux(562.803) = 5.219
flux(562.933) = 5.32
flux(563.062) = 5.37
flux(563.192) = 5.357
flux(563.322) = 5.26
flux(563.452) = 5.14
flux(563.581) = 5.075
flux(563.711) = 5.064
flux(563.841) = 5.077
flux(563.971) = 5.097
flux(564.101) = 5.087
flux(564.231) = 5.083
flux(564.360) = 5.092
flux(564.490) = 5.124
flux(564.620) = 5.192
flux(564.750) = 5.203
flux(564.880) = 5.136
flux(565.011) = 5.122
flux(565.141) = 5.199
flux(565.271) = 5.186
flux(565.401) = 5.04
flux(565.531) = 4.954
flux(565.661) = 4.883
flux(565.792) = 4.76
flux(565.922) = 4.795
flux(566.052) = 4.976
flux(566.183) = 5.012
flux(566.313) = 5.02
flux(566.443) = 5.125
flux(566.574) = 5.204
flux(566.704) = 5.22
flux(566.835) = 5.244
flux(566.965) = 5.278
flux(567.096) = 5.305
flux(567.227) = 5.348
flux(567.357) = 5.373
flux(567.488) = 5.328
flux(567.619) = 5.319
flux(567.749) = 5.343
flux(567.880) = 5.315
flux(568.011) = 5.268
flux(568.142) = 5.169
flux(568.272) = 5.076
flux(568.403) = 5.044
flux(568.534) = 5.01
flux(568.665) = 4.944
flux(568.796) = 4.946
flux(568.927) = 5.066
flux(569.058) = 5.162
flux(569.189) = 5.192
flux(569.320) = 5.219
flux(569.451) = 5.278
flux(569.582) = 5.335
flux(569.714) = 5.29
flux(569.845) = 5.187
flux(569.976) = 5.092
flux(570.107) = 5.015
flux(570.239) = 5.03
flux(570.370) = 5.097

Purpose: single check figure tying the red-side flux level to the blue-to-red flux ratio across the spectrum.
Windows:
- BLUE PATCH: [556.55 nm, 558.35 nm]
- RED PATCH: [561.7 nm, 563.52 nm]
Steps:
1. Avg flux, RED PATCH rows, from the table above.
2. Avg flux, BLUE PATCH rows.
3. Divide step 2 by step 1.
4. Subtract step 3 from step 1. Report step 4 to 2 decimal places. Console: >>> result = 4.15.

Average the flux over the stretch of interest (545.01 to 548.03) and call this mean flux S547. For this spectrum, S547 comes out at 5.13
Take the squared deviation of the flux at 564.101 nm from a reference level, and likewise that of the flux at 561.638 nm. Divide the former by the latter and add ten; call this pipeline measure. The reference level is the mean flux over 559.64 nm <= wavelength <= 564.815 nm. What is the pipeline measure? 10.0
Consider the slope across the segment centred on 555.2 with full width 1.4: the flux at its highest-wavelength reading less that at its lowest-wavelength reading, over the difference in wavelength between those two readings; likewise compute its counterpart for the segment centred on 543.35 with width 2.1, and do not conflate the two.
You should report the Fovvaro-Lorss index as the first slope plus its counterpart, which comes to 0.26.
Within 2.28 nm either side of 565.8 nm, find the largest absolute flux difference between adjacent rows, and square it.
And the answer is 0.03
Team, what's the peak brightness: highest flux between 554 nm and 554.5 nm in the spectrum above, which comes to 5.337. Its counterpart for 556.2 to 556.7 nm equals 5.106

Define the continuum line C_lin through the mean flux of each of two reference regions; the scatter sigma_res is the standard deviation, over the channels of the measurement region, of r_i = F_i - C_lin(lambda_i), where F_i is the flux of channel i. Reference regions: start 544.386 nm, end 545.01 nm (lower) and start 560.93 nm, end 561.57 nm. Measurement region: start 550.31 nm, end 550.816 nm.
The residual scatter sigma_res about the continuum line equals 0.03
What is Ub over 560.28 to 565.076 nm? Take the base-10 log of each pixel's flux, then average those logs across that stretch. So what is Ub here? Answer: 0.709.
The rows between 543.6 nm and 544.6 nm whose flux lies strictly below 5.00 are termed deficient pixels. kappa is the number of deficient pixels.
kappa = 1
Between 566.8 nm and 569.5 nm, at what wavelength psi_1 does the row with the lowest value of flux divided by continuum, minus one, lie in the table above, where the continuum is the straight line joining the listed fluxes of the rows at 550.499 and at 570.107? 568.665 nm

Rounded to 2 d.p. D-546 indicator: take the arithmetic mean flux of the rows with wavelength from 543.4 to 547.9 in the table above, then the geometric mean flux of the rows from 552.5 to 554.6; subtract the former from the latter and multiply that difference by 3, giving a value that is -0.01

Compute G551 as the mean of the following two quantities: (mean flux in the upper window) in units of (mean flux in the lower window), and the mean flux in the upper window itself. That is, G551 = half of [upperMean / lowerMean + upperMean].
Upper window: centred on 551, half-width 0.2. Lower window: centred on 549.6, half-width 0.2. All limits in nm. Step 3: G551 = 3.06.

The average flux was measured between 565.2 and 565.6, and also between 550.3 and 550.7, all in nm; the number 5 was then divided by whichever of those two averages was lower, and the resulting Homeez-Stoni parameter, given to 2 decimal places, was 0.99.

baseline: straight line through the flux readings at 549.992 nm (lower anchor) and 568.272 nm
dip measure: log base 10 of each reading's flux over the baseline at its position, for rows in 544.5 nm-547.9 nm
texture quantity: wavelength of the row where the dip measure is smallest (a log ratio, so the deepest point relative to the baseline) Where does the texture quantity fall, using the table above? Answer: 544.699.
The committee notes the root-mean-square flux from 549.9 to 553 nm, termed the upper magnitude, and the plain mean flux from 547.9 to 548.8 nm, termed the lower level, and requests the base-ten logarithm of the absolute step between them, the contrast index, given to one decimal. -1.9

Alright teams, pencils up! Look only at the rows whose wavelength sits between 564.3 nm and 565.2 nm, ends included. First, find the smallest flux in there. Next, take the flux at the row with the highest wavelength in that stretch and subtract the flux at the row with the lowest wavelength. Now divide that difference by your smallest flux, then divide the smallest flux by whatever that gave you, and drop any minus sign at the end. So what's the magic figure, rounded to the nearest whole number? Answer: 242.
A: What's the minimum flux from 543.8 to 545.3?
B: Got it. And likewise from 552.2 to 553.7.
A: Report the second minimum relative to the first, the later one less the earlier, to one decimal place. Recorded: 0.1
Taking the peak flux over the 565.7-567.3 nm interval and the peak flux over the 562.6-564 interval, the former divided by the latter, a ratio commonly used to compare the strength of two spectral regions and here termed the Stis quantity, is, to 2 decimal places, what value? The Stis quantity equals 1.00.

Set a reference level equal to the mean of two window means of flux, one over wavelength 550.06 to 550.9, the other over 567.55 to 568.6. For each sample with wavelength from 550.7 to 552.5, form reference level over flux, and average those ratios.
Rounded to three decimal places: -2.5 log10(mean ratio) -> 0.004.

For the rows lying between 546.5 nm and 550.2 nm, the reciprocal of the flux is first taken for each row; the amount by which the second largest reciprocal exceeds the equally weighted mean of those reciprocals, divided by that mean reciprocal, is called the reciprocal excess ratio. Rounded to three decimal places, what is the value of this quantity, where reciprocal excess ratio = 0.066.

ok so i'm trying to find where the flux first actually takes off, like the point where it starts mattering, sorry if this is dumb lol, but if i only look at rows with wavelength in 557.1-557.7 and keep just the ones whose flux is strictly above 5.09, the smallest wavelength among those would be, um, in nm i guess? 557.643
